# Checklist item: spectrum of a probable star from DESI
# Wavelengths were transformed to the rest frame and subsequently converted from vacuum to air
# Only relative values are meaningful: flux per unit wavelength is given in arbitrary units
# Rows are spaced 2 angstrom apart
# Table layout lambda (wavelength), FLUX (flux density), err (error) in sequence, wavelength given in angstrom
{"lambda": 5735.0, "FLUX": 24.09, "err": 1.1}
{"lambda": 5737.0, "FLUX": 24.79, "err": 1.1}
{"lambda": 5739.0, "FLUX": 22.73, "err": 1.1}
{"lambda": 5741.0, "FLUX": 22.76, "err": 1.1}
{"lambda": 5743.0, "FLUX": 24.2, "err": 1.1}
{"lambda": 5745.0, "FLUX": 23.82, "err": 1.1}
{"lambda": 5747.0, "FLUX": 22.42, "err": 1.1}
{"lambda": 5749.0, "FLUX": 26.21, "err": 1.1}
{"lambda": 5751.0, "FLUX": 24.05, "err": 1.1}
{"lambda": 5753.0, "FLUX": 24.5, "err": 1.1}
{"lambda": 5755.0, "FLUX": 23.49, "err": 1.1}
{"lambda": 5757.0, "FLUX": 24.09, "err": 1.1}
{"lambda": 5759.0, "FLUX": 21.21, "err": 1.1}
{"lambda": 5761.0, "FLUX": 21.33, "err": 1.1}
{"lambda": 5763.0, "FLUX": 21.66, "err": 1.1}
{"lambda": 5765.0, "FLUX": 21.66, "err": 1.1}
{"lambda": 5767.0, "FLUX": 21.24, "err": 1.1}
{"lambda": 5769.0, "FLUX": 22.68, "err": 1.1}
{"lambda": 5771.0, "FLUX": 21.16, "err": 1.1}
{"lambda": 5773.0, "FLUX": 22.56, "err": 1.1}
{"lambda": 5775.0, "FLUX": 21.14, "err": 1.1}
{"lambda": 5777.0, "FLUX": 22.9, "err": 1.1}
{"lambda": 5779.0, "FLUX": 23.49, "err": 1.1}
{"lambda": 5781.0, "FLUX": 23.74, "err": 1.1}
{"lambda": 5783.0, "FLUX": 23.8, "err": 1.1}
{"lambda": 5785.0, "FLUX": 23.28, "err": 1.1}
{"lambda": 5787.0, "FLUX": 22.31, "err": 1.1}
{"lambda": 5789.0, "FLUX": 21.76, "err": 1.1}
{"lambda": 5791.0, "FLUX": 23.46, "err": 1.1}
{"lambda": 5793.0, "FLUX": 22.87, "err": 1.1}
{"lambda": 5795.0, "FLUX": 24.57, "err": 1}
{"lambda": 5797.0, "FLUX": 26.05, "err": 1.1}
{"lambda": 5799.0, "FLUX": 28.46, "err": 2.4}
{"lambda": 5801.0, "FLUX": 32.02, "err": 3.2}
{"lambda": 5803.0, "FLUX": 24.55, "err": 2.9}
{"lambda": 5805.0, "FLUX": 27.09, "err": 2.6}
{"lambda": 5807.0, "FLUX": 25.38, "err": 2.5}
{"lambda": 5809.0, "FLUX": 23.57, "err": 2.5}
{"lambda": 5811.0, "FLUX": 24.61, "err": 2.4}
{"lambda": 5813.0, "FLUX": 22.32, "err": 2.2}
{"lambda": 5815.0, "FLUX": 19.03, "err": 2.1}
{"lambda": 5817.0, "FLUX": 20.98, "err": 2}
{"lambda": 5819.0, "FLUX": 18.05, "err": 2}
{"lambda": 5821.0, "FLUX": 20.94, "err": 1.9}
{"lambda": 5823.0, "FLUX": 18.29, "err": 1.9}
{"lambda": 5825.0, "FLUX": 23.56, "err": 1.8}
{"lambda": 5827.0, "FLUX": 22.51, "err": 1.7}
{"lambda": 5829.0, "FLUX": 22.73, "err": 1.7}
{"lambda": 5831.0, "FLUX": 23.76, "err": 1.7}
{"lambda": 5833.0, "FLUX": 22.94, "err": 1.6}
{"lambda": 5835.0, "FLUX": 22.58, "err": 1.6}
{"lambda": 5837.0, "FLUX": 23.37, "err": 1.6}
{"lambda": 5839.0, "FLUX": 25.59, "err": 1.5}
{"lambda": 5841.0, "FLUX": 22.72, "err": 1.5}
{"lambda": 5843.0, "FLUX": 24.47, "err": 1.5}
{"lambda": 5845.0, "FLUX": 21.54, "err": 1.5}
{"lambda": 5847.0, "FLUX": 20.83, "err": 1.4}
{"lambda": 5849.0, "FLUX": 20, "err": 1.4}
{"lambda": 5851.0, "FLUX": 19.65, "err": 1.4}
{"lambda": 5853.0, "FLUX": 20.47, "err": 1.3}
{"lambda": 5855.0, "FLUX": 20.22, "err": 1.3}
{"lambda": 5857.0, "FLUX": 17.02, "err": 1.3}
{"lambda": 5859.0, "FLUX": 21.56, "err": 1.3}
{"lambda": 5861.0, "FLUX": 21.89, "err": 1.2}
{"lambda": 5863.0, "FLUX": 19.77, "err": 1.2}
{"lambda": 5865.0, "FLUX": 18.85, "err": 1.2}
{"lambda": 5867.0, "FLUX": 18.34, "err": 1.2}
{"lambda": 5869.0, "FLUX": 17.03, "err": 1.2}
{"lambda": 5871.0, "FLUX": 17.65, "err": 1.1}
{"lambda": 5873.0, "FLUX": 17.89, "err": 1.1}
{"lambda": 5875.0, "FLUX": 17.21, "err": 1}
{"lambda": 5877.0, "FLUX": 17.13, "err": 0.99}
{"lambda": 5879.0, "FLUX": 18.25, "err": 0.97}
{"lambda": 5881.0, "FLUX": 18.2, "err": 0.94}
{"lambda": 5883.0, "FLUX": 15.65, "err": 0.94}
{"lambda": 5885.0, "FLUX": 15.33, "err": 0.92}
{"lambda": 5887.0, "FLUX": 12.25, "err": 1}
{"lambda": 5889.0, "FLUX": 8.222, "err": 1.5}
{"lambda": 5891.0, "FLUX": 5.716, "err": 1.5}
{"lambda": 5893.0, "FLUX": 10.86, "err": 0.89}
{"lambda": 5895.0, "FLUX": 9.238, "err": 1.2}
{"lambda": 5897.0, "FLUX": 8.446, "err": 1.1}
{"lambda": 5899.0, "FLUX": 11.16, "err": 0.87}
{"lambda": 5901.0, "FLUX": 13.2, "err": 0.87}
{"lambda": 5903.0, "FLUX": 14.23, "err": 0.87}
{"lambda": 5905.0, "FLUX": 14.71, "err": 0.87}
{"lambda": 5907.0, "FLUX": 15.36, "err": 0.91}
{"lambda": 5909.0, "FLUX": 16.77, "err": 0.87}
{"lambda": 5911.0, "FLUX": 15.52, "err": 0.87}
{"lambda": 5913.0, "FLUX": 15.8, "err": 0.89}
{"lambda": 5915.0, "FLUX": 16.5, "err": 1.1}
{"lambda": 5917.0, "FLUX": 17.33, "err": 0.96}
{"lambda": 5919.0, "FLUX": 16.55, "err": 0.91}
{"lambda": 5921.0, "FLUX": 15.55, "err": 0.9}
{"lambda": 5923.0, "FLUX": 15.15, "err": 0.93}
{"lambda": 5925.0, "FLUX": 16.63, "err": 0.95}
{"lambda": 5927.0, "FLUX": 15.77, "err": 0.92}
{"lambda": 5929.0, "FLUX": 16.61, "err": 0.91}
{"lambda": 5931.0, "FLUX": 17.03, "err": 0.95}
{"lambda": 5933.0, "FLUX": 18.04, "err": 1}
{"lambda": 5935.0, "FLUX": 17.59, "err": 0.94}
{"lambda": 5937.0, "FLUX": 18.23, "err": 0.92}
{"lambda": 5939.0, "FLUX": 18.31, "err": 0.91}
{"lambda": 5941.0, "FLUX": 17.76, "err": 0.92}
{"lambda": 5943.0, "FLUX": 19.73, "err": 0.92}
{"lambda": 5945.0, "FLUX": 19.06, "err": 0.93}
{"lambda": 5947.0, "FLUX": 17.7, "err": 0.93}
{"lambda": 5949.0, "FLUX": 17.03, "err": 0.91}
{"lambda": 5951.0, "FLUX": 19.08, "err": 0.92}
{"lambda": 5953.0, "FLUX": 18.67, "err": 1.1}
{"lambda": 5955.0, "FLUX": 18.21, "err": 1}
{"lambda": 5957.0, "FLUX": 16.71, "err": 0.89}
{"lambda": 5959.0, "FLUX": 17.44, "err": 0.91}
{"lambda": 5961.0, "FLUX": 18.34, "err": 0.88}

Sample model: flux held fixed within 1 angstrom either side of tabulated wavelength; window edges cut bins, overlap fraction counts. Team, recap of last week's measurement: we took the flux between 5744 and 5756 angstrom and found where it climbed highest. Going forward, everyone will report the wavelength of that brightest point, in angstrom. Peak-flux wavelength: 5749.0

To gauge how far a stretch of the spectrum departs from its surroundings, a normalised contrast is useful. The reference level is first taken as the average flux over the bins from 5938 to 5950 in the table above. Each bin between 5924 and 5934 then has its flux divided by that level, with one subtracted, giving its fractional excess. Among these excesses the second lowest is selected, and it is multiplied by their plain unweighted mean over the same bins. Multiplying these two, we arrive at 0.0072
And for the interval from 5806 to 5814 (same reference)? 0.0907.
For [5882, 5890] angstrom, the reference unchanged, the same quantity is 0.0974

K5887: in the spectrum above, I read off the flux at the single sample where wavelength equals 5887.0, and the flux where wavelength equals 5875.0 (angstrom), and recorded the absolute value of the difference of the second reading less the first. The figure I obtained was 5.0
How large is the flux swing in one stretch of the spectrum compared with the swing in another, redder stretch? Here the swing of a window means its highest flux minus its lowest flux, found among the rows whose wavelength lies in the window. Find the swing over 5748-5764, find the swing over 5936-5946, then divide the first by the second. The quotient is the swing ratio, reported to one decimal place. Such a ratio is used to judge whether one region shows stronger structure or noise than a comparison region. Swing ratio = 2.5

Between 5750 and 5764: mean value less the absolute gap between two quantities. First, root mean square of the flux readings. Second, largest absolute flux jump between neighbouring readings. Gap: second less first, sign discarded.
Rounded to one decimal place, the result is 2.8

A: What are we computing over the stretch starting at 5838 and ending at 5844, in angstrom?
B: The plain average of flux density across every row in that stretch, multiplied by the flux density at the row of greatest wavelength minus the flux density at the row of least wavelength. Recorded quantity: -27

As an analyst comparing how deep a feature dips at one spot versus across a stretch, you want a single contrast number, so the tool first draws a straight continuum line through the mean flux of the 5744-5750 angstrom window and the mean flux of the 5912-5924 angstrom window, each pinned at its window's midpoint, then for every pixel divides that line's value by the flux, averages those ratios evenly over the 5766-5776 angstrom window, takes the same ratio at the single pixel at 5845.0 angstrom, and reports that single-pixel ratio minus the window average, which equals -0.15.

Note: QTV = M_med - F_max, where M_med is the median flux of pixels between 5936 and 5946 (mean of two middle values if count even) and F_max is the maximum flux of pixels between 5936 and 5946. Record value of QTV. -1.4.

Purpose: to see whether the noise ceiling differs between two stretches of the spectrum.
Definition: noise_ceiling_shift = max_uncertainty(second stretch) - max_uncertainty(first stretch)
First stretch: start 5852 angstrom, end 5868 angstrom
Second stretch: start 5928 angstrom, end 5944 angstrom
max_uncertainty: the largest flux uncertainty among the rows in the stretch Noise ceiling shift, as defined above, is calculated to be -0.30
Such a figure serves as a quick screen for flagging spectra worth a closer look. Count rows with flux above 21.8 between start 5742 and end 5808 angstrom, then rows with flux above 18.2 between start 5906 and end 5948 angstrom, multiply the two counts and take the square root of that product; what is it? 10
